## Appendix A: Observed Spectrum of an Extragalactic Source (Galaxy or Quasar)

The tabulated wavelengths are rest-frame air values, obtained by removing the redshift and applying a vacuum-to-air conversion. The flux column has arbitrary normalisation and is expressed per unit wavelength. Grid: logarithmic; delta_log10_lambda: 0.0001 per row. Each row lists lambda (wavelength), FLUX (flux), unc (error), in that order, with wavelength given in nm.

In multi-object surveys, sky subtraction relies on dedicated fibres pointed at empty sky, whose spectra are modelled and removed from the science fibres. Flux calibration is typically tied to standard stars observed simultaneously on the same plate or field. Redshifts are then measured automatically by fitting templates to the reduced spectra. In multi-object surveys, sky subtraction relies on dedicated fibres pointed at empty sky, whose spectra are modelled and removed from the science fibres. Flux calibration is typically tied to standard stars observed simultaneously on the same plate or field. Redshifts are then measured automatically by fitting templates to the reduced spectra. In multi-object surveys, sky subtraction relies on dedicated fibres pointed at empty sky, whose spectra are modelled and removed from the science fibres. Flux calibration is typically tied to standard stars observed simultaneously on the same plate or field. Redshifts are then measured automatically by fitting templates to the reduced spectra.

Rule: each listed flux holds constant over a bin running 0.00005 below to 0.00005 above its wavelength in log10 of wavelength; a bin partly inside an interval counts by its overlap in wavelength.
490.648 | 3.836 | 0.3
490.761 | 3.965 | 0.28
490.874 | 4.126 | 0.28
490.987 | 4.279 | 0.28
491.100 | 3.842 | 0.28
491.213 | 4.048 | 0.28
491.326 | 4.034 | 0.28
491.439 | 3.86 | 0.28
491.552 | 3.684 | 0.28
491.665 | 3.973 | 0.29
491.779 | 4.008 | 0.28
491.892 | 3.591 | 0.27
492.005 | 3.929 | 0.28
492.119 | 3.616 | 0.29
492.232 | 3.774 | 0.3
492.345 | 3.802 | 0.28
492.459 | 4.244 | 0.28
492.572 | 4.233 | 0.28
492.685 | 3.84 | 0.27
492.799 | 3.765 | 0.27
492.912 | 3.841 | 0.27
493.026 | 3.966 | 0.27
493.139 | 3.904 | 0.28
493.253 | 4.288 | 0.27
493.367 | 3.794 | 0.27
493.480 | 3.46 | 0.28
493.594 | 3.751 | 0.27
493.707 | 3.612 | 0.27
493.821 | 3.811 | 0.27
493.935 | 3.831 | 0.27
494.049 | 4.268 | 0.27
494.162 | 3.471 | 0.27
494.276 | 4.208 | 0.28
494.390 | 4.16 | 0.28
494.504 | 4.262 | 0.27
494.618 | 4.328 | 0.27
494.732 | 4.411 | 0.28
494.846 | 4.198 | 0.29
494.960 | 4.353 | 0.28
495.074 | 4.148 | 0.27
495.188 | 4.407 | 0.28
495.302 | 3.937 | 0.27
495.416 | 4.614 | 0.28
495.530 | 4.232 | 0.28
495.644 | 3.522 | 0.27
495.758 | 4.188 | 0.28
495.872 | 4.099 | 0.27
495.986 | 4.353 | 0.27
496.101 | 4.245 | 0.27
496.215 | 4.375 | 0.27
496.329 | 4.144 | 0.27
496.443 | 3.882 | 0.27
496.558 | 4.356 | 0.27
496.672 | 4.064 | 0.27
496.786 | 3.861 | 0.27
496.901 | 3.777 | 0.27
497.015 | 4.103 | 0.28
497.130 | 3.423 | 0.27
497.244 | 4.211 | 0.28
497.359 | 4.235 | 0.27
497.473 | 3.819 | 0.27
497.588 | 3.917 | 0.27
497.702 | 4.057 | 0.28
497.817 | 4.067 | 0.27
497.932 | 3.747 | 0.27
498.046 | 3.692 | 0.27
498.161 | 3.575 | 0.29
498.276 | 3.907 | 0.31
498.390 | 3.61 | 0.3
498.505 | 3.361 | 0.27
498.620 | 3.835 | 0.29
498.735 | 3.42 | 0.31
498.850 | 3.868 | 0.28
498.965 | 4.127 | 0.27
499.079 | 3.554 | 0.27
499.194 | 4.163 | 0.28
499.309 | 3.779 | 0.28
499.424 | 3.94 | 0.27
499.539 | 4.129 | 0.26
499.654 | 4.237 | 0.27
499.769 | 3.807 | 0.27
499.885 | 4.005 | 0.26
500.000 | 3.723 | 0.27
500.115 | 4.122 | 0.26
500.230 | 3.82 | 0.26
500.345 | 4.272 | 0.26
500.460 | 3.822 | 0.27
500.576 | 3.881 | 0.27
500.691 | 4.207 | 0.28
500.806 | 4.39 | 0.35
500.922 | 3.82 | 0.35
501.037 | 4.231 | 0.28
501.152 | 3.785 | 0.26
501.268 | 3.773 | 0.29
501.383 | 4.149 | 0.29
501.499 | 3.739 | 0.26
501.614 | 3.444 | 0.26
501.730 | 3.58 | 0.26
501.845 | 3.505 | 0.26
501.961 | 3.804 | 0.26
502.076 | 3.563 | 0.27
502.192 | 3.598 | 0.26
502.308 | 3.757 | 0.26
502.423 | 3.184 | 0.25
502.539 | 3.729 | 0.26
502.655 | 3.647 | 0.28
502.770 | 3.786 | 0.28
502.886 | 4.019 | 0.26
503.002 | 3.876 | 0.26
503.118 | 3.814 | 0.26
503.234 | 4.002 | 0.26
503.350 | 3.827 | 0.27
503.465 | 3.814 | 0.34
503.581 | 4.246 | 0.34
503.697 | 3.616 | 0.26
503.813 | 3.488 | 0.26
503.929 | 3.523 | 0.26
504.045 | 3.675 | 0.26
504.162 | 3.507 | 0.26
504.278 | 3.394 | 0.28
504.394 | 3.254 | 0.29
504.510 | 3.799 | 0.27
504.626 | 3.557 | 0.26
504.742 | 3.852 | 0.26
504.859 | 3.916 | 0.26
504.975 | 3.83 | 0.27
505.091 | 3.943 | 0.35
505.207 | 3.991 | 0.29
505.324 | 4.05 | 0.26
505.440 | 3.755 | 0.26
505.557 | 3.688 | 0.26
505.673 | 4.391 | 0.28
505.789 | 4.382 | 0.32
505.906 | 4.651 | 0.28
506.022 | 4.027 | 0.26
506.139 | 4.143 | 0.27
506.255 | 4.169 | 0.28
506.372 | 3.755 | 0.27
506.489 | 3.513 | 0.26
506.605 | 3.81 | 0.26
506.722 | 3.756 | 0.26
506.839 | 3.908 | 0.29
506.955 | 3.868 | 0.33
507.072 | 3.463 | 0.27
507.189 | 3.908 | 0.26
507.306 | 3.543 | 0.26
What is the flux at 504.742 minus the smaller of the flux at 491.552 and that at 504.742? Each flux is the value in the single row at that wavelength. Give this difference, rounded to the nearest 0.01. 0.17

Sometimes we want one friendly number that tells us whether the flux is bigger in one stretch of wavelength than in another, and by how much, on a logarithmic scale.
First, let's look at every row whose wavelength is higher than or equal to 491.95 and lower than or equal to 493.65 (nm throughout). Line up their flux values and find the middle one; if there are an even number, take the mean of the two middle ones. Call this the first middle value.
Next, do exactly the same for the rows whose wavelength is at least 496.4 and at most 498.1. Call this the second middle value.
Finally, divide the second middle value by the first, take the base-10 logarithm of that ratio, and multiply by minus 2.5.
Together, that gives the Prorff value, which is -0.02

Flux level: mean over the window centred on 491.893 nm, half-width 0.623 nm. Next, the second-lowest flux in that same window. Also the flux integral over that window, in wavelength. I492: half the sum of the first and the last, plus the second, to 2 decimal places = 7.96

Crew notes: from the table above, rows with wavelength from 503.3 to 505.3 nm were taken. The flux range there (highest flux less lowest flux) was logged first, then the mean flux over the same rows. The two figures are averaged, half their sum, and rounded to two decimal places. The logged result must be 2.36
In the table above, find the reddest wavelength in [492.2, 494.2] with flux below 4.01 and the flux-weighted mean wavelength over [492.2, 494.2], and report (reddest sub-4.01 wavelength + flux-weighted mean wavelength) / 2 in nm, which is 493.67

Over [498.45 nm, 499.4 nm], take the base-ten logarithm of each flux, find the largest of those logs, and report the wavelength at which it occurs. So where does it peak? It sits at 499.194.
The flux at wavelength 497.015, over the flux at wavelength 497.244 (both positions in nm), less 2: -1.03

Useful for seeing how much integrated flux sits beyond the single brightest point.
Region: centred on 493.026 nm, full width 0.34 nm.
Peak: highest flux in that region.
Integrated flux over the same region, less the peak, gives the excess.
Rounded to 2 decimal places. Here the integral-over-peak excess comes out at -2.64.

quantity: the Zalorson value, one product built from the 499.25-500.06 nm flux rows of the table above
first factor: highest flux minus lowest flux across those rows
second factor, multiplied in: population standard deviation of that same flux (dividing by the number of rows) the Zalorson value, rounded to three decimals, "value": 0.091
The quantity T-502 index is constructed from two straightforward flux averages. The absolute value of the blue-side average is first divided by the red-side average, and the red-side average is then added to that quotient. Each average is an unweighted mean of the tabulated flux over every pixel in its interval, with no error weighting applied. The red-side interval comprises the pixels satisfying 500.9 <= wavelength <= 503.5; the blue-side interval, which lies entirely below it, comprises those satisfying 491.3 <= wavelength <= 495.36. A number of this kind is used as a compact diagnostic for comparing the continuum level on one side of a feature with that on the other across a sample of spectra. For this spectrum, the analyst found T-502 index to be 4.81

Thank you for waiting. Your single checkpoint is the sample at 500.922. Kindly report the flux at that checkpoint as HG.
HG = 3.82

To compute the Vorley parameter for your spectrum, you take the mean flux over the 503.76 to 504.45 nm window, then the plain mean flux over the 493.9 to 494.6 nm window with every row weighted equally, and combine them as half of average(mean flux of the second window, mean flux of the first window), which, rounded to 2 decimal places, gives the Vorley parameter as 1.88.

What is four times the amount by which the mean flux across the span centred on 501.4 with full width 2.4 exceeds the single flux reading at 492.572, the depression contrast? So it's -1.7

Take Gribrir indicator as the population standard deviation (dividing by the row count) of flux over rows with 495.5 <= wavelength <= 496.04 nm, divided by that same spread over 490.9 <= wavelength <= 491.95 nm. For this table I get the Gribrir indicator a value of 1.5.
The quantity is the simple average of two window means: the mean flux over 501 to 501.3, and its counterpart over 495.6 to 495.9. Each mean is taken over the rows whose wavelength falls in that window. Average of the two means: 3.93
